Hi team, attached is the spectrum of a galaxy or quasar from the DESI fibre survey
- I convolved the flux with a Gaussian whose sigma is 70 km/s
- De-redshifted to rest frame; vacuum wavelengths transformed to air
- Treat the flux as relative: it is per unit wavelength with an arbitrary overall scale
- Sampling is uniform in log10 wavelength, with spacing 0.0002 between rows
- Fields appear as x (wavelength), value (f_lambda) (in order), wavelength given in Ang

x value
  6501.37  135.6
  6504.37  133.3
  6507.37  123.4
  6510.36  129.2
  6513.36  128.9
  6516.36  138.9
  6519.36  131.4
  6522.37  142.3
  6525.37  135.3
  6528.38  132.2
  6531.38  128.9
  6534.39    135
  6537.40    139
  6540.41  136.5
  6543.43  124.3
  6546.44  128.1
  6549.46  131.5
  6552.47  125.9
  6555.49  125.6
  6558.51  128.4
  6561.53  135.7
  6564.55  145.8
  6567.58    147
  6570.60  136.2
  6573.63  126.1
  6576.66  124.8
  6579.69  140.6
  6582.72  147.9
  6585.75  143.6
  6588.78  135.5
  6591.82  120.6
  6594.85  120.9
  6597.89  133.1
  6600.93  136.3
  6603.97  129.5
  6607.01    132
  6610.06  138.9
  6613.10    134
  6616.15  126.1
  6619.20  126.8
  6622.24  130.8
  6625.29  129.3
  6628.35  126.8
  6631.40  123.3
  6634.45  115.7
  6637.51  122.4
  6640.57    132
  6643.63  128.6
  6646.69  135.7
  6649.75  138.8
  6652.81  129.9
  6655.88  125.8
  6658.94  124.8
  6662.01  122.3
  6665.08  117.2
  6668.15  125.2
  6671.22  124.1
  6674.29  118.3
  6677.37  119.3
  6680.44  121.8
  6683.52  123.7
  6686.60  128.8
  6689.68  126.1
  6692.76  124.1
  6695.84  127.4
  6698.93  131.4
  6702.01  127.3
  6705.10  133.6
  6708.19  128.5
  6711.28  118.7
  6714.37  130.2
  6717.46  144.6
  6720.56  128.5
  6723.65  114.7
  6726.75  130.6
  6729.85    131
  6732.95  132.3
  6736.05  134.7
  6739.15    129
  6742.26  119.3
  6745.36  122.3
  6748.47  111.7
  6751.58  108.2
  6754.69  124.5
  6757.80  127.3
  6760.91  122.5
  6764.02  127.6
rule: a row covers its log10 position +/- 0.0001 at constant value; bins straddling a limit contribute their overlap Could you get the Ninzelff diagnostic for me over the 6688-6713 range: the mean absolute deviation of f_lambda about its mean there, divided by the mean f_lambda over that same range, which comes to 0.025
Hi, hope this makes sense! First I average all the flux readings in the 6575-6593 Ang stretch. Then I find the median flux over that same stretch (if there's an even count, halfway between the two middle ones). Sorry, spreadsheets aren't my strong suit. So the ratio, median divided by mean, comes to 1.02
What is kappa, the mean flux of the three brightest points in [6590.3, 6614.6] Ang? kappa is 136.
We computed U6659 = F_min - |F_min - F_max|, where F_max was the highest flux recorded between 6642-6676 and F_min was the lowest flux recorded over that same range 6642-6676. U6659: 96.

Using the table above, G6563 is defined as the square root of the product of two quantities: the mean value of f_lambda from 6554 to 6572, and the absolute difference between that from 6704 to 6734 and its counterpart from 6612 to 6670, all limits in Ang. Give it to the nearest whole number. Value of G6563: 17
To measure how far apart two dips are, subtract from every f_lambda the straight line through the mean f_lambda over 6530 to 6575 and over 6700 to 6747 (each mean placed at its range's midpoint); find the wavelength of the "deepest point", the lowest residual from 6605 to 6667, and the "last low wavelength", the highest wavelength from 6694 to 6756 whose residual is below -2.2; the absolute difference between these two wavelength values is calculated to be 120.2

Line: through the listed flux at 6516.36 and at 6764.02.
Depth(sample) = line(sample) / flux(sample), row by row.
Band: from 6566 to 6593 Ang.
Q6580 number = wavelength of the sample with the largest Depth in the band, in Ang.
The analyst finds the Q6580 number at 6591.82 Ang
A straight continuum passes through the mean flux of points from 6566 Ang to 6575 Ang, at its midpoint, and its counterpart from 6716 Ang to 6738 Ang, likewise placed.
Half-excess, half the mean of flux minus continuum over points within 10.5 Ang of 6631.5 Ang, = -4.3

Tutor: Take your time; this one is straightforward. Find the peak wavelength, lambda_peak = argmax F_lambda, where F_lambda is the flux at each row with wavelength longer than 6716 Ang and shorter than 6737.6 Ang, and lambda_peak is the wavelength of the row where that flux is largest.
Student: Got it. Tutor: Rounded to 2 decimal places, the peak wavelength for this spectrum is 6717.46 Ang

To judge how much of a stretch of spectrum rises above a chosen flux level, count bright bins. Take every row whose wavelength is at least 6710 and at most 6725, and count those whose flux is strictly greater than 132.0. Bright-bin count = 1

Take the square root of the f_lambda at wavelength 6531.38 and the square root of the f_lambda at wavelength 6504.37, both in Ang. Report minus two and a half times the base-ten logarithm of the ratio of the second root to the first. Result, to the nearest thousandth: -0.018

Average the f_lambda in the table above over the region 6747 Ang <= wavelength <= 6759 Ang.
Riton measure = 118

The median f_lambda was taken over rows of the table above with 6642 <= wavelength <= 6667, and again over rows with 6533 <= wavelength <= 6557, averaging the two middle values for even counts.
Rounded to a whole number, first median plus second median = 257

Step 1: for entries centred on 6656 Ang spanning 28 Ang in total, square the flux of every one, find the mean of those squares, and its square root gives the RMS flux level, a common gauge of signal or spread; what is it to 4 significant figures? 127.7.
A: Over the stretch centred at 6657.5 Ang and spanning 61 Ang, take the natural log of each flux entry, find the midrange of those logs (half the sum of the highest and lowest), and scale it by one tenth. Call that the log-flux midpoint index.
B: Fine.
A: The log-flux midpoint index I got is 0.4842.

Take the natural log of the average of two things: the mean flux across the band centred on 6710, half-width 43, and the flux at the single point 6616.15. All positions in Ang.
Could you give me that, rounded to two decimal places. 4.83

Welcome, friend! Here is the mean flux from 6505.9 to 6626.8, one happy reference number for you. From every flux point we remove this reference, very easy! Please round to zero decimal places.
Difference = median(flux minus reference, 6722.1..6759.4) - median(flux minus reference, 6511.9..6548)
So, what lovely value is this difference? -8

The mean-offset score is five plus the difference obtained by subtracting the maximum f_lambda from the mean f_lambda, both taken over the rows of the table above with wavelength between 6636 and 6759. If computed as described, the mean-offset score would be -13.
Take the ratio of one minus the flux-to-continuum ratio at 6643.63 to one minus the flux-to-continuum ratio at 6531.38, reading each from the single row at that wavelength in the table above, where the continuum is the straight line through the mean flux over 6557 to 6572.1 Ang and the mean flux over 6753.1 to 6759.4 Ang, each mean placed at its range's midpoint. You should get 0.4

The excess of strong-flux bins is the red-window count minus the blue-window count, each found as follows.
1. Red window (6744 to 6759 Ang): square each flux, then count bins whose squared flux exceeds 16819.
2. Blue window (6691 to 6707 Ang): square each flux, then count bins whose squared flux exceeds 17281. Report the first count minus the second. -1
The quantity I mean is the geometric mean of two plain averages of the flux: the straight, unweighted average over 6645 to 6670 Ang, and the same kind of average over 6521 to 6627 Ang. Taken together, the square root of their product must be 130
